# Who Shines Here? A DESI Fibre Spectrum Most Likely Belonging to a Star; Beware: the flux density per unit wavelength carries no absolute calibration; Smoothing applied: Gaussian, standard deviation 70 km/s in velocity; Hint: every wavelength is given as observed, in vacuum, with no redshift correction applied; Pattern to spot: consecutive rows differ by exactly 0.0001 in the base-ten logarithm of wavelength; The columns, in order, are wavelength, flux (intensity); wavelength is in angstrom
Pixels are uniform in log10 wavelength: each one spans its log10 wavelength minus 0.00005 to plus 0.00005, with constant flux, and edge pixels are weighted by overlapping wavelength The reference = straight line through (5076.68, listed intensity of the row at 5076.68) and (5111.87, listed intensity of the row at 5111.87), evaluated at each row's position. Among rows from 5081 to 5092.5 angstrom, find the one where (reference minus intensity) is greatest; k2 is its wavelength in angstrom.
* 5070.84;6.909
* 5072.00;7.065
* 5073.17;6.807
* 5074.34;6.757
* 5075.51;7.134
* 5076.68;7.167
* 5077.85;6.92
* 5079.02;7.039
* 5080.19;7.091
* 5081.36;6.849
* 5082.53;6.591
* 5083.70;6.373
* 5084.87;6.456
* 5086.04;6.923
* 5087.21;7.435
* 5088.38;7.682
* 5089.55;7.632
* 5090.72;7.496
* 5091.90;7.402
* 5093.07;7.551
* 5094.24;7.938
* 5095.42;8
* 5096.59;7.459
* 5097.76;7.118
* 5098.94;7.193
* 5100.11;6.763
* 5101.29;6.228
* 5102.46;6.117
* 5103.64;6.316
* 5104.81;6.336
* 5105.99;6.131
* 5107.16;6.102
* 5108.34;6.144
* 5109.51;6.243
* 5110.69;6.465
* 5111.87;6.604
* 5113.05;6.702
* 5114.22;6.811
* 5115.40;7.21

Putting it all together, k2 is 5083.70 angstrom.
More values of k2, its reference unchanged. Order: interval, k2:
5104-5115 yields 5107.16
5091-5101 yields 5100.11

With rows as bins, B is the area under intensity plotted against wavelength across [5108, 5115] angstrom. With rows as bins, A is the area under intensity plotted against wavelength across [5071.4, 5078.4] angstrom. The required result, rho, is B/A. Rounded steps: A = 48.8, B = 45.7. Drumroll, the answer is 0.94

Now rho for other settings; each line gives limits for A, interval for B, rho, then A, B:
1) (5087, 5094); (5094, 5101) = 0.97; 52.9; 51.3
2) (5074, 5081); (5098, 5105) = 0.93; 49.1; 45.7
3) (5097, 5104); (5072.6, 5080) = 1.11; 46.5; 51.6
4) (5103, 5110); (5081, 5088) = 1.09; 43.5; 47.6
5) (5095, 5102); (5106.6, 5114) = 0.95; 49.6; 47.4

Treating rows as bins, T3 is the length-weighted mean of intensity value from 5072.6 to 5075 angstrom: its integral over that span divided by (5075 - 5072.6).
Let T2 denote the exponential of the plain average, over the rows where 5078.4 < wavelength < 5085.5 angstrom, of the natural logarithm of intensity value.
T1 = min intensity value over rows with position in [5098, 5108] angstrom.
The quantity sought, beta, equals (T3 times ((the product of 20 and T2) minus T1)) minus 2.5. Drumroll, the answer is 869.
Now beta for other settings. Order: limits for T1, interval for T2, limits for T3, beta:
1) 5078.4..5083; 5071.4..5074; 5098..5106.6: 852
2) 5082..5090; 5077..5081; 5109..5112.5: 858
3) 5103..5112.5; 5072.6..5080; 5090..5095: 1010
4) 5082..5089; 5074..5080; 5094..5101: 977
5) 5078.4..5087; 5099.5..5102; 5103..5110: 765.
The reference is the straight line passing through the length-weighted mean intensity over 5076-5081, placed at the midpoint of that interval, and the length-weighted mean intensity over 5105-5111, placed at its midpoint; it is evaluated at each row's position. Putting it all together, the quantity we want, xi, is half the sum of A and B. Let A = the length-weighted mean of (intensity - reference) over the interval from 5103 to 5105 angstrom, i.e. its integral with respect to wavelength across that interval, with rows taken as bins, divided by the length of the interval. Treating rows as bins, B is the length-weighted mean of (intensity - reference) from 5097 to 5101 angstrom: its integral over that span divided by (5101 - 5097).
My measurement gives 0.26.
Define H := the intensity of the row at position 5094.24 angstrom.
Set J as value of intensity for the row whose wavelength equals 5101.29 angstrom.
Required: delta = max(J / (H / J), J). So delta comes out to 6.23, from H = 7.938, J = 6.228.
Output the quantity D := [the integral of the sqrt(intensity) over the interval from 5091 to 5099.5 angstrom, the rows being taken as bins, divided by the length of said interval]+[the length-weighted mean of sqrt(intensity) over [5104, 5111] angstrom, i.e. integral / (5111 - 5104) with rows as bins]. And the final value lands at 5.24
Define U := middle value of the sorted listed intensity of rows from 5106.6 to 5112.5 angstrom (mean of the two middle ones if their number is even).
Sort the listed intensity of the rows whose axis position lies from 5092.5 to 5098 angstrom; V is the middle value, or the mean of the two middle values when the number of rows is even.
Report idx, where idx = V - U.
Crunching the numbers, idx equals 1.3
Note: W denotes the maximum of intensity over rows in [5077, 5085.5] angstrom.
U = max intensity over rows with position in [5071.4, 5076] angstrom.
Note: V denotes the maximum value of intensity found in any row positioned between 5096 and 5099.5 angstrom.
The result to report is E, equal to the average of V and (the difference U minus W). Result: 3.8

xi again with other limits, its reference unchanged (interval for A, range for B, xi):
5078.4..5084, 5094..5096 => 0.62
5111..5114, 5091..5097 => 0.81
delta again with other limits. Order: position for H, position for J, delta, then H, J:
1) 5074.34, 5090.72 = 8.32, 6.757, 7.496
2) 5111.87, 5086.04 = 7.26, 6.604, 6.923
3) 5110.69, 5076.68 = 7.95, 6.465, 7.167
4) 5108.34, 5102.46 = 6.12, 6.144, 6.117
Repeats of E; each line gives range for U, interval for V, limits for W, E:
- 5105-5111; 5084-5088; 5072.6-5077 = 3.4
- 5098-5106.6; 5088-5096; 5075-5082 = 4.0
